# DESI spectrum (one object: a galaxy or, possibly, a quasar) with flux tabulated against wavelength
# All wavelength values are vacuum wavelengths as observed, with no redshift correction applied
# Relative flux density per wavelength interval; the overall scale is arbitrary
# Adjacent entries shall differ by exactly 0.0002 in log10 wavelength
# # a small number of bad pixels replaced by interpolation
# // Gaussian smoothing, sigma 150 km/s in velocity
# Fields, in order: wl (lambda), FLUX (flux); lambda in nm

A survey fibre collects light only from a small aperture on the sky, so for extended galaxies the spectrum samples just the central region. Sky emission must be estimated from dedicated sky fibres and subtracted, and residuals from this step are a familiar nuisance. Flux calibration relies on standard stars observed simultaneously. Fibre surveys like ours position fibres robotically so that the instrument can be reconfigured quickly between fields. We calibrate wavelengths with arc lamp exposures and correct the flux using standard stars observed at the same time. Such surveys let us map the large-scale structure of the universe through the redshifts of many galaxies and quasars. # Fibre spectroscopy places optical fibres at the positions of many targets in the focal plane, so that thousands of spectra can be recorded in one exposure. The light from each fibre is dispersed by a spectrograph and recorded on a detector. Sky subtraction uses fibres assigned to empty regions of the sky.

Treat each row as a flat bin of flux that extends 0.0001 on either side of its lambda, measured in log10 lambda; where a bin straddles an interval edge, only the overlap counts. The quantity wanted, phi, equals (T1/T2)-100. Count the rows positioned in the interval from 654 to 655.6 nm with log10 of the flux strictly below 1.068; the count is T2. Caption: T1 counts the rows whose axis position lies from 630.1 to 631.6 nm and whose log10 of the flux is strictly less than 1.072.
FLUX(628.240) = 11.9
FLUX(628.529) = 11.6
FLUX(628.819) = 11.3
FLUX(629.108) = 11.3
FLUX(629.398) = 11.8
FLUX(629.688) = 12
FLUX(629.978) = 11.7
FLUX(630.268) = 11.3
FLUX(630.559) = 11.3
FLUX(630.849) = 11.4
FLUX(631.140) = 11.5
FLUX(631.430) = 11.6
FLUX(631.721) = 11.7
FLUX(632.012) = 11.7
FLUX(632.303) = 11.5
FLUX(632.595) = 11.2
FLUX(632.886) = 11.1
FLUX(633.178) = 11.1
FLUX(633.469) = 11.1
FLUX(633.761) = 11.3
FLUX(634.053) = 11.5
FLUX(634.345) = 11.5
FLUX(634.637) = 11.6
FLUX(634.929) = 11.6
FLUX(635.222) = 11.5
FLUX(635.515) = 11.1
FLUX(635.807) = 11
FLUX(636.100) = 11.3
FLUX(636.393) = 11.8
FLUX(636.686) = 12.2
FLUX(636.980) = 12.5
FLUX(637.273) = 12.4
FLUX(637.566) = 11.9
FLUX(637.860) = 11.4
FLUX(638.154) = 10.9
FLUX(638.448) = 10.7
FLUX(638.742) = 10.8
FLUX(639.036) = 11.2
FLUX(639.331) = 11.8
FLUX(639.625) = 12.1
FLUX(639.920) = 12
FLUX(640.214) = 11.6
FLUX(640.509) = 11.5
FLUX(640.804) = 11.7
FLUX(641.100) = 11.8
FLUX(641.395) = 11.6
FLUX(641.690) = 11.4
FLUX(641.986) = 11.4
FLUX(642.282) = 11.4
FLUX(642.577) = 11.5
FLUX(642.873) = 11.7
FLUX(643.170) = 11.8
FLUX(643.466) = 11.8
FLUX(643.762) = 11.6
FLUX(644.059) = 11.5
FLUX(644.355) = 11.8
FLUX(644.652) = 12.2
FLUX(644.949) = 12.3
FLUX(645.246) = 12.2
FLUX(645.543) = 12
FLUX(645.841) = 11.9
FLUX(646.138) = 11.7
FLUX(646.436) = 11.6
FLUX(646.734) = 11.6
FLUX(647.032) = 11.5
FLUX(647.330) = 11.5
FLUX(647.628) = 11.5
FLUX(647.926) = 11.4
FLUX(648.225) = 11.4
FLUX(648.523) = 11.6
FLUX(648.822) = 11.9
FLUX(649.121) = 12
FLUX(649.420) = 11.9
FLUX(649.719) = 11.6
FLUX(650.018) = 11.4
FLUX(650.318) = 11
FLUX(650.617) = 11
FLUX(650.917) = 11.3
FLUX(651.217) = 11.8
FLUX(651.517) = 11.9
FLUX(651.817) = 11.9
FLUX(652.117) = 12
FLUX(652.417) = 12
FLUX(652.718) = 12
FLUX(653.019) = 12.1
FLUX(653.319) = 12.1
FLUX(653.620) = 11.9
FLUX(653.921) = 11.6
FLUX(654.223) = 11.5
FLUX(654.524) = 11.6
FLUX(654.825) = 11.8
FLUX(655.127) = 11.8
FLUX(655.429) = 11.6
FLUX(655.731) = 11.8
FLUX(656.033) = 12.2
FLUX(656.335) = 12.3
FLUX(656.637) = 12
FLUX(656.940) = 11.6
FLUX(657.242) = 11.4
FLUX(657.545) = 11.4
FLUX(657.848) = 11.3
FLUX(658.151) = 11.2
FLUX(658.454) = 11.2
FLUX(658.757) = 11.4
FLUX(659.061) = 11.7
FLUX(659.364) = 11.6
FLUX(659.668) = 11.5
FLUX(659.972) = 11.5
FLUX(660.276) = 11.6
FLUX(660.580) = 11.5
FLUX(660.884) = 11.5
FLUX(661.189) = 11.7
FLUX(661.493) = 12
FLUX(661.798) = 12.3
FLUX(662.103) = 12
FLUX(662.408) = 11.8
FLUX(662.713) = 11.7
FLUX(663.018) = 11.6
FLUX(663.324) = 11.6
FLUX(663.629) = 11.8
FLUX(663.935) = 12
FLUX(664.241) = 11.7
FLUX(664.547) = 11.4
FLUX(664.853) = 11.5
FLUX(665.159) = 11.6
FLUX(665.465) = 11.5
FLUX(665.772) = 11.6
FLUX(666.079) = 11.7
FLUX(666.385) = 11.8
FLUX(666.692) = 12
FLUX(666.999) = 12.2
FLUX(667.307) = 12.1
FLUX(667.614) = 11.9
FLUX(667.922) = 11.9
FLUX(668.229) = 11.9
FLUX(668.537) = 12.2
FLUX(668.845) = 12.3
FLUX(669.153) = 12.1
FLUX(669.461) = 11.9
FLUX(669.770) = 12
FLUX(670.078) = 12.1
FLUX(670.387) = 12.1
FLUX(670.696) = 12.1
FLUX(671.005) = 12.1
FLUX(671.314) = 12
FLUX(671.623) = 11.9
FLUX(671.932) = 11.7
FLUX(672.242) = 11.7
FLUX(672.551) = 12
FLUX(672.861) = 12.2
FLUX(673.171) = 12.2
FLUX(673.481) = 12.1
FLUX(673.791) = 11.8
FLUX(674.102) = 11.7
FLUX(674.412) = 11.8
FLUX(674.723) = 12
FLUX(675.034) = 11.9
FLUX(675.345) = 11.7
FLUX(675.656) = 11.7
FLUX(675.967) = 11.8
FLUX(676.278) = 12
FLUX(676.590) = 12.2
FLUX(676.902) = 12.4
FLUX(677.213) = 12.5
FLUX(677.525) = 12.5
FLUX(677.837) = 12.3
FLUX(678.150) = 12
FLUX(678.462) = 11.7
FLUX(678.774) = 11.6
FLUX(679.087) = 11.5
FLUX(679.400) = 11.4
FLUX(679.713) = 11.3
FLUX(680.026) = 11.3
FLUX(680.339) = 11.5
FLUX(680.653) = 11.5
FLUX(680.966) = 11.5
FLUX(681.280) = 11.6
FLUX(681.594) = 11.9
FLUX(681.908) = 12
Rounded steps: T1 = 5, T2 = 3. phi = -98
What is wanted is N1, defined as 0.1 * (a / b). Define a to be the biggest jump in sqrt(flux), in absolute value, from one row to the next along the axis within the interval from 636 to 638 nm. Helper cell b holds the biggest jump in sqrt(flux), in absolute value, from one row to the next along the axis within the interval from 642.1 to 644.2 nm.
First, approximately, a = 0.07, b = 0.029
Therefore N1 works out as 0.25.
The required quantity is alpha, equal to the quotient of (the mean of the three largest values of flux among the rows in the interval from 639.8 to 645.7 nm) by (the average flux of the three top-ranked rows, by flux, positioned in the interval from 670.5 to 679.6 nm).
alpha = 0.98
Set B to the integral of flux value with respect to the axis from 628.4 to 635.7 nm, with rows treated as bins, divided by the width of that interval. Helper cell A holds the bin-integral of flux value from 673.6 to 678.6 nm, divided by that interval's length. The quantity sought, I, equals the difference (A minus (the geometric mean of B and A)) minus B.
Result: -11.2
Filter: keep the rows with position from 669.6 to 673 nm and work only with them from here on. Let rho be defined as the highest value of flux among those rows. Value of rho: 12.2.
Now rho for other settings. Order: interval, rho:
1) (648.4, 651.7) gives 12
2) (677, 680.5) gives 12.5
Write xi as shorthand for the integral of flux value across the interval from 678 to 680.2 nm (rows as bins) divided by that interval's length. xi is 11.5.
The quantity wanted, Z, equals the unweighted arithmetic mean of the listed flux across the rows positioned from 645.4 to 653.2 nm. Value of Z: 11.7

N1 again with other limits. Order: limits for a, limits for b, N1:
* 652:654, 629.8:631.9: 0.07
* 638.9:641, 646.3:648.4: 0.60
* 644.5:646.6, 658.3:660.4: 0.07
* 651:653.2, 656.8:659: 0.05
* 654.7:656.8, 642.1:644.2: 0.20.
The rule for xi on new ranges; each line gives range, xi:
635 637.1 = 11.6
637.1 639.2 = 11.3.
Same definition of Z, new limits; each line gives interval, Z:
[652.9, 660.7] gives 11.7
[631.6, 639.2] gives 11.4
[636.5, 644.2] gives 11.6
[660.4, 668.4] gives 11.8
